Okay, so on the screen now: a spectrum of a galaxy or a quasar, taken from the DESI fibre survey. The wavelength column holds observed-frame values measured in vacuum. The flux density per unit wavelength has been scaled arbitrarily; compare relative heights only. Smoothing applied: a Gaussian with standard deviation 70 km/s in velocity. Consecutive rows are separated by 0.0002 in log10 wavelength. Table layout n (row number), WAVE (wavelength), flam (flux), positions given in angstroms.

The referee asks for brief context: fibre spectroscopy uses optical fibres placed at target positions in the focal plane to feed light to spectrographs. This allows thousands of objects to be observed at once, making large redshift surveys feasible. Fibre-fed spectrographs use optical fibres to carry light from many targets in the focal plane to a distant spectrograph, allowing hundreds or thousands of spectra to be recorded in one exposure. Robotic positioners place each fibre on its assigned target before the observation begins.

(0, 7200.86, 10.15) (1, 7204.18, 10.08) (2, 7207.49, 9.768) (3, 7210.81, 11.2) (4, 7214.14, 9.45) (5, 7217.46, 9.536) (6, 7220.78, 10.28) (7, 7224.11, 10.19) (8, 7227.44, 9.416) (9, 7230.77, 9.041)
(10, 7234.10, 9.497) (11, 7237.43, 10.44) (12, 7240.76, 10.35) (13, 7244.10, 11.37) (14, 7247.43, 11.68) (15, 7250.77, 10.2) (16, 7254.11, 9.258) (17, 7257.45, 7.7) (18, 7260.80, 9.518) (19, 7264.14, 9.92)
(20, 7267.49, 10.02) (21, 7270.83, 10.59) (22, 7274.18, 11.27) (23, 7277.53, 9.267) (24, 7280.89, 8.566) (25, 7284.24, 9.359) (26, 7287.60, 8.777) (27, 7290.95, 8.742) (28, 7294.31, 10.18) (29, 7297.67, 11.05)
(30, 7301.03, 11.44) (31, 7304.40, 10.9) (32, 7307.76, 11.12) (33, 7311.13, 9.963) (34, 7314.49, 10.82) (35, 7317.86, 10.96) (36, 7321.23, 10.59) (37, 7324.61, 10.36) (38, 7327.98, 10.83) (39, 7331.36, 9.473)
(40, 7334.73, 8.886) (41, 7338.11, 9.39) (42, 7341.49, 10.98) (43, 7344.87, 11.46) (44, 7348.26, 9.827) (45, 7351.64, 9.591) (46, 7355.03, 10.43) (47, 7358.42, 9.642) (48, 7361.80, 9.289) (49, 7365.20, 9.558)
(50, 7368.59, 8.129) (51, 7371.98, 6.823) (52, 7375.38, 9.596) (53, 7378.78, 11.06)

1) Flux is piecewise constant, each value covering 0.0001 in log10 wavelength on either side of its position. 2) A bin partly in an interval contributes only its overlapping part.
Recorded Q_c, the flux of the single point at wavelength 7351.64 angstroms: 9.591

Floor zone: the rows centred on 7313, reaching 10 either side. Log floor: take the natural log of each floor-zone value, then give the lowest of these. 2.30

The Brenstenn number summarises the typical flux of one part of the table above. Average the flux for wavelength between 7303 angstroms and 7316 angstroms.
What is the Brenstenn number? 10.7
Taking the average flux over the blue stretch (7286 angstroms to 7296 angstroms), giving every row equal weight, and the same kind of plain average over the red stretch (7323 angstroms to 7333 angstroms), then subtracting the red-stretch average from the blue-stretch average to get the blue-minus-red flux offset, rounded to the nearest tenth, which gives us -1.0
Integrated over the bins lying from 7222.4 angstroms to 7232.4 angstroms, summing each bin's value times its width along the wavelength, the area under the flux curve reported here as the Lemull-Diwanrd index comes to 95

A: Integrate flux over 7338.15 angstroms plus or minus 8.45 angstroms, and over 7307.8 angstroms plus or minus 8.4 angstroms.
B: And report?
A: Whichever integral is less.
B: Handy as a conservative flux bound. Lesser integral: 170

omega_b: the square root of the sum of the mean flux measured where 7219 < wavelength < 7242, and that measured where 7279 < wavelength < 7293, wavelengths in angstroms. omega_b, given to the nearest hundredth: 4.33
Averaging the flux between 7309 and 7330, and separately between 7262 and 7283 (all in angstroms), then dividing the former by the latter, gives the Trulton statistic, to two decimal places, 1.07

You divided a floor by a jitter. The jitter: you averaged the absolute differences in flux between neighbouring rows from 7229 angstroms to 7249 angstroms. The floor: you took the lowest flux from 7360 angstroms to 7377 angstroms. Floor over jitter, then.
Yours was 12.1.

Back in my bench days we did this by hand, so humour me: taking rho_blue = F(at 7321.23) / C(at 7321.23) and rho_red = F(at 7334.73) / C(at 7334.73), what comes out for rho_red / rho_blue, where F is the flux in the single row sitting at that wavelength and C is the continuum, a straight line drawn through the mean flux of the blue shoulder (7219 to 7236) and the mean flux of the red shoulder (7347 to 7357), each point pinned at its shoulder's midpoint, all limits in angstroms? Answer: 0.84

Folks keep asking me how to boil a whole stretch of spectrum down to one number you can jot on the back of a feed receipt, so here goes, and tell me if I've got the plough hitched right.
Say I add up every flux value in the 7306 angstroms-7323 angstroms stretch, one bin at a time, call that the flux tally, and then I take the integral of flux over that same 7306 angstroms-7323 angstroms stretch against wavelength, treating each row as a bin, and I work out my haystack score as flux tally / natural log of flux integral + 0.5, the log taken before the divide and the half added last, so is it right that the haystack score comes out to 10.8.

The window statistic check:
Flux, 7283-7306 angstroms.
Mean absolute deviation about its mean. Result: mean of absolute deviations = 0.95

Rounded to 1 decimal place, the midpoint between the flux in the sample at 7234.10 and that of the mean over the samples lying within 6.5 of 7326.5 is 9.9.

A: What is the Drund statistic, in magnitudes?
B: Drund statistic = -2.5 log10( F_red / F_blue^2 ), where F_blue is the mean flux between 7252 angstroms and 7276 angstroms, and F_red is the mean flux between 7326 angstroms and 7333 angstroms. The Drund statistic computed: 2.43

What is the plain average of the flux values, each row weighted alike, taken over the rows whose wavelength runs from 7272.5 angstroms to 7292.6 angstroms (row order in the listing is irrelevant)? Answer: 9.3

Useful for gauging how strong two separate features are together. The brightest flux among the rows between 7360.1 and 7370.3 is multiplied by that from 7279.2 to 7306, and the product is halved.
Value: 55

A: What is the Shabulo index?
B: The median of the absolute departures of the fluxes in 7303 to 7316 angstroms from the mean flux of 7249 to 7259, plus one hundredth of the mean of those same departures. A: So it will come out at 1.8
